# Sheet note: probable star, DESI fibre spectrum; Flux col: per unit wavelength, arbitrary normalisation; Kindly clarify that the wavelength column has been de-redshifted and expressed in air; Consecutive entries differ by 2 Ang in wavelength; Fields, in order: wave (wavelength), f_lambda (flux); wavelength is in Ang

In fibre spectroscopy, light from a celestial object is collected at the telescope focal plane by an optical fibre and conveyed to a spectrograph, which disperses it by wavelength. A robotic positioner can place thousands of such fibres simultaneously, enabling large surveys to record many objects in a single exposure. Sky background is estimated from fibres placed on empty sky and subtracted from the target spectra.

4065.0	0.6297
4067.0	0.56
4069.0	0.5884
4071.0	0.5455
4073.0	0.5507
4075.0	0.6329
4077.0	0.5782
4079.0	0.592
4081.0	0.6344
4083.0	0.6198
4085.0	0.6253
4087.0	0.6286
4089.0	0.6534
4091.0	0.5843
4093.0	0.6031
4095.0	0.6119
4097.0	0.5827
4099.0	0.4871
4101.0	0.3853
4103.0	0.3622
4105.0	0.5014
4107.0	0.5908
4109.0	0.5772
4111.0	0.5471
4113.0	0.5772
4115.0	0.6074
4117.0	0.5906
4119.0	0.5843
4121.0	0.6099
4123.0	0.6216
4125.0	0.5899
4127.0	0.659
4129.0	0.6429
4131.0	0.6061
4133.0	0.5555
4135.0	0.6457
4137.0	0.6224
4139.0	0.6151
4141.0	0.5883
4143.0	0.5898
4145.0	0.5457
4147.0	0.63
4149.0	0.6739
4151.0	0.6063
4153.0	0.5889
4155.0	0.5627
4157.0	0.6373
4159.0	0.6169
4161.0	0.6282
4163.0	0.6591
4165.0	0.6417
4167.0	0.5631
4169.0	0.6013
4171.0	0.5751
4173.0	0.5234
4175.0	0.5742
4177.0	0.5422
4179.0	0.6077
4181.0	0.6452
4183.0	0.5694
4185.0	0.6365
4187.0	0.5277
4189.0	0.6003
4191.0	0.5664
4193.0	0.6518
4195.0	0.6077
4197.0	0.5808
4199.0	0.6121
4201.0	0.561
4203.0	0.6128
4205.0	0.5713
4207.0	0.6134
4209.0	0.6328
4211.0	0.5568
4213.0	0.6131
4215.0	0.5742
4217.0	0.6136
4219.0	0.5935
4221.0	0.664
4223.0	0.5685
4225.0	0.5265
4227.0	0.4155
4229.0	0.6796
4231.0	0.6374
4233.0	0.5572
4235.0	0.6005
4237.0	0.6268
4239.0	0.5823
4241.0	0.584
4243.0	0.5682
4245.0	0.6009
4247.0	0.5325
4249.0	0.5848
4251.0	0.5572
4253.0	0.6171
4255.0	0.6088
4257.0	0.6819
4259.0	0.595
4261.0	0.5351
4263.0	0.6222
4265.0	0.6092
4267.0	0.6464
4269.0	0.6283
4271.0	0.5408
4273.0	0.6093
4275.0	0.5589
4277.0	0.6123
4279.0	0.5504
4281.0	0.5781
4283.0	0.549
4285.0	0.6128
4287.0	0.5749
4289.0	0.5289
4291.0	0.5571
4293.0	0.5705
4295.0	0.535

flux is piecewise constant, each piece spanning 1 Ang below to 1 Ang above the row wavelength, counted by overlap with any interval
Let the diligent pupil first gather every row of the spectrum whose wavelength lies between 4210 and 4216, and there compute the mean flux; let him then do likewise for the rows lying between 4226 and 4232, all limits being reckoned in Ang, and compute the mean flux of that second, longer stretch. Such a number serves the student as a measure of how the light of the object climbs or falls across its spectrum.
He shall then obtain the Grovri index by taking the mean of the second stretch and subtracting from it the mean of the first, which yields 0.00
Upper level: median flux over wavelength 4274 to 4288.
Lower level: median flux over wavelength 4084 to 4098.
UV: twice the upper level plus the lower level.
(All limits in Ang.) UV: 1.76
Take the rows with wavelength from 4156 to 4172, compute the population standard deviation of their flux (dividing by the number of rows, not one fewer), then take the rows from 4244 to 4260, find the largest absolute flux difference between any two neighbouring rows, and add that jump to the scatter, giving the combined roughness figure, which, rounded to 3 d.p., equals 0.118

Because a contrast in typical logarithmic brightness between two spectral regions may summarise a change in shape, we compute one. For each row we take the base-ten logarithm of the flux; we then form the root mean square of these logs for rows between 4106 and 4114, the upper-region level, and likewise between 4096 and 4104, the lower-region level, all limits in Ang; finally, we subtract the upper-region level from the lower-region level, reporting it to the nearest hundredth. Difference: 0.12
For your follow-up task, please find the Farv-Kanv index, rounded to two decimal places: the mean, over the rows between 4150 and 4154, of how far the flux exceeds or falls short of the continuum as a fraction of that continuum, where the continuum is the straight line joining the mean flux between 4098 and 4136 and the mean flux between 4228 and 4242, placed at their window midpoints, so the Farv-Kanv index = 0.03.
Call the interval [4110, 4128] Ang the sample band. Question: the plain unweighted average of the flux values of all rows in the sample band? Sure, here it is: 0.599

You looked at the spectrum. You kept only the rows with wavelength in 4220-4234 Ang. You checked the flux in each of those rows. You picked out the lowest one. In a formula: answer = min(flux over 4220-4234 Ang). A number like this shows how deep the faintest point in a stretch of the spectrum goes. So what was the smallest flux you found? 0.4155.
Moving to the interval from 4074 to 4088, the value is 0.5782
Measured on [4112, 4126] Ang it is 0.5772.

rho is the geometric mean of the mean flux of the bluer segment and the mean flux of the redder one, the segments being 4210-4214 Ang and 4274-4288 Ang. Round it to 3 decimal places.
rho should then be 0.581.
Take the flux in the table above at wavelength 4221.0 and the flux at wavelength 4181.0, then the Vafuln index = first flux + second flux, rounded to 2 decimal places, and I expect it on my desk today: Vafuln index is 1.31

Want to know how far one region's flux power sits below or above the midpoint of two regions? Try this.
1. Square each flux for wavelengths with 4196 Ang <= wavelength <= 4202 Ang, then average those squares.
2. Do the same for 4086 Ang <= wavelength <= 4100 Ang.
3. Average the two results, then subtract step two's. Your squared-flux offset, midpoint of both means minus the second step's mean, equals -0.006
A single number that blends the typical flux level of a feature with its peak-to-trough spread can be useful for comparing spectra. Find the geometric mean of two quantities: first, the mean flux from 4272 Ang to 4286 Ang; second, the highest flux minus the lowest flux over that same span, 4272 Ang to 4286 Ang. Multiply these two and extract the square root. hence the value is 0.193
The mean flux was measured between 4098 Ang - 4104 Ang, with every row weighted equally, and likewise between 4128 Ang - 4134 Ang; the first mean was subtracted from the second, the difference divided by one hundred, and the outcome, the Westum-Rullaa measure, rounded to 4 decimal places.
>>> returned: 0.0019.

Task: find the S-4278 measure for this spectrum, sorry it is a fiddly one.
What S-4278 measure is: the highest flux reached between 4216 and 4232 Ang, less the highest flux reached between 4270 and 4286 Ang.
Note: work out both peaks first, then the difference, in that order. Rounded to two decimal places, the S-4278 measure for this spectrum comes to 0.07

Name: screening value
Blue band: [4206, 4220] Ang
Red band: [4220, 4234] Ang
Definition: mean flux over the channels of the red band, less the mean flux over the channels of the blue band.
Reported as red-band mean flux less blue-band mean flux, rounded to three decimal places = -0.021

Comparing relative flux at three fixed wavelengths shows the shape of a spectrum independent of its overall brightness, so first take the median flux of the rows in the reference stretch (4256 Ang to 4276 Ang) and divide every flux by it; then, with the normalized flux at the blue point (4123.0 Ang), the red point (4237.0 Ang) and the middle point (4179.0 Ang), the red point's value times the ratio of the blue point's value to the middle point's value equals 1.05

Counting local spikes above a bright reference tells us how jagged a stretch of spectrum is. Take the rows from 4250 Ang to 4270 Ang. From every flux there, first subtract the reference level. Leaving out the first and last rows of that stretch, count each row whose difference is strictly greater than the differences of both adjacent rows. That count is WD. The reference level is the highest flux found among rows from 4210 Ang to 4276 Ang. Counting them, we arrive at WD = 4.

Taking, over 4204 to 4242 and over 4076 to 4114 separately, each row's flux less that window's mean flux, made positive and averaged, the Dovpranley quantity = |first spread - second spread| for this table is 0.018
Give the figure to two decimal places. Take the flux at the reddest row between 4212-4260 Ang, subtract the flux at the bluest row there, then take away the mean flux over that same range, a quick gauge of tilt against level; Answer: -0.61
